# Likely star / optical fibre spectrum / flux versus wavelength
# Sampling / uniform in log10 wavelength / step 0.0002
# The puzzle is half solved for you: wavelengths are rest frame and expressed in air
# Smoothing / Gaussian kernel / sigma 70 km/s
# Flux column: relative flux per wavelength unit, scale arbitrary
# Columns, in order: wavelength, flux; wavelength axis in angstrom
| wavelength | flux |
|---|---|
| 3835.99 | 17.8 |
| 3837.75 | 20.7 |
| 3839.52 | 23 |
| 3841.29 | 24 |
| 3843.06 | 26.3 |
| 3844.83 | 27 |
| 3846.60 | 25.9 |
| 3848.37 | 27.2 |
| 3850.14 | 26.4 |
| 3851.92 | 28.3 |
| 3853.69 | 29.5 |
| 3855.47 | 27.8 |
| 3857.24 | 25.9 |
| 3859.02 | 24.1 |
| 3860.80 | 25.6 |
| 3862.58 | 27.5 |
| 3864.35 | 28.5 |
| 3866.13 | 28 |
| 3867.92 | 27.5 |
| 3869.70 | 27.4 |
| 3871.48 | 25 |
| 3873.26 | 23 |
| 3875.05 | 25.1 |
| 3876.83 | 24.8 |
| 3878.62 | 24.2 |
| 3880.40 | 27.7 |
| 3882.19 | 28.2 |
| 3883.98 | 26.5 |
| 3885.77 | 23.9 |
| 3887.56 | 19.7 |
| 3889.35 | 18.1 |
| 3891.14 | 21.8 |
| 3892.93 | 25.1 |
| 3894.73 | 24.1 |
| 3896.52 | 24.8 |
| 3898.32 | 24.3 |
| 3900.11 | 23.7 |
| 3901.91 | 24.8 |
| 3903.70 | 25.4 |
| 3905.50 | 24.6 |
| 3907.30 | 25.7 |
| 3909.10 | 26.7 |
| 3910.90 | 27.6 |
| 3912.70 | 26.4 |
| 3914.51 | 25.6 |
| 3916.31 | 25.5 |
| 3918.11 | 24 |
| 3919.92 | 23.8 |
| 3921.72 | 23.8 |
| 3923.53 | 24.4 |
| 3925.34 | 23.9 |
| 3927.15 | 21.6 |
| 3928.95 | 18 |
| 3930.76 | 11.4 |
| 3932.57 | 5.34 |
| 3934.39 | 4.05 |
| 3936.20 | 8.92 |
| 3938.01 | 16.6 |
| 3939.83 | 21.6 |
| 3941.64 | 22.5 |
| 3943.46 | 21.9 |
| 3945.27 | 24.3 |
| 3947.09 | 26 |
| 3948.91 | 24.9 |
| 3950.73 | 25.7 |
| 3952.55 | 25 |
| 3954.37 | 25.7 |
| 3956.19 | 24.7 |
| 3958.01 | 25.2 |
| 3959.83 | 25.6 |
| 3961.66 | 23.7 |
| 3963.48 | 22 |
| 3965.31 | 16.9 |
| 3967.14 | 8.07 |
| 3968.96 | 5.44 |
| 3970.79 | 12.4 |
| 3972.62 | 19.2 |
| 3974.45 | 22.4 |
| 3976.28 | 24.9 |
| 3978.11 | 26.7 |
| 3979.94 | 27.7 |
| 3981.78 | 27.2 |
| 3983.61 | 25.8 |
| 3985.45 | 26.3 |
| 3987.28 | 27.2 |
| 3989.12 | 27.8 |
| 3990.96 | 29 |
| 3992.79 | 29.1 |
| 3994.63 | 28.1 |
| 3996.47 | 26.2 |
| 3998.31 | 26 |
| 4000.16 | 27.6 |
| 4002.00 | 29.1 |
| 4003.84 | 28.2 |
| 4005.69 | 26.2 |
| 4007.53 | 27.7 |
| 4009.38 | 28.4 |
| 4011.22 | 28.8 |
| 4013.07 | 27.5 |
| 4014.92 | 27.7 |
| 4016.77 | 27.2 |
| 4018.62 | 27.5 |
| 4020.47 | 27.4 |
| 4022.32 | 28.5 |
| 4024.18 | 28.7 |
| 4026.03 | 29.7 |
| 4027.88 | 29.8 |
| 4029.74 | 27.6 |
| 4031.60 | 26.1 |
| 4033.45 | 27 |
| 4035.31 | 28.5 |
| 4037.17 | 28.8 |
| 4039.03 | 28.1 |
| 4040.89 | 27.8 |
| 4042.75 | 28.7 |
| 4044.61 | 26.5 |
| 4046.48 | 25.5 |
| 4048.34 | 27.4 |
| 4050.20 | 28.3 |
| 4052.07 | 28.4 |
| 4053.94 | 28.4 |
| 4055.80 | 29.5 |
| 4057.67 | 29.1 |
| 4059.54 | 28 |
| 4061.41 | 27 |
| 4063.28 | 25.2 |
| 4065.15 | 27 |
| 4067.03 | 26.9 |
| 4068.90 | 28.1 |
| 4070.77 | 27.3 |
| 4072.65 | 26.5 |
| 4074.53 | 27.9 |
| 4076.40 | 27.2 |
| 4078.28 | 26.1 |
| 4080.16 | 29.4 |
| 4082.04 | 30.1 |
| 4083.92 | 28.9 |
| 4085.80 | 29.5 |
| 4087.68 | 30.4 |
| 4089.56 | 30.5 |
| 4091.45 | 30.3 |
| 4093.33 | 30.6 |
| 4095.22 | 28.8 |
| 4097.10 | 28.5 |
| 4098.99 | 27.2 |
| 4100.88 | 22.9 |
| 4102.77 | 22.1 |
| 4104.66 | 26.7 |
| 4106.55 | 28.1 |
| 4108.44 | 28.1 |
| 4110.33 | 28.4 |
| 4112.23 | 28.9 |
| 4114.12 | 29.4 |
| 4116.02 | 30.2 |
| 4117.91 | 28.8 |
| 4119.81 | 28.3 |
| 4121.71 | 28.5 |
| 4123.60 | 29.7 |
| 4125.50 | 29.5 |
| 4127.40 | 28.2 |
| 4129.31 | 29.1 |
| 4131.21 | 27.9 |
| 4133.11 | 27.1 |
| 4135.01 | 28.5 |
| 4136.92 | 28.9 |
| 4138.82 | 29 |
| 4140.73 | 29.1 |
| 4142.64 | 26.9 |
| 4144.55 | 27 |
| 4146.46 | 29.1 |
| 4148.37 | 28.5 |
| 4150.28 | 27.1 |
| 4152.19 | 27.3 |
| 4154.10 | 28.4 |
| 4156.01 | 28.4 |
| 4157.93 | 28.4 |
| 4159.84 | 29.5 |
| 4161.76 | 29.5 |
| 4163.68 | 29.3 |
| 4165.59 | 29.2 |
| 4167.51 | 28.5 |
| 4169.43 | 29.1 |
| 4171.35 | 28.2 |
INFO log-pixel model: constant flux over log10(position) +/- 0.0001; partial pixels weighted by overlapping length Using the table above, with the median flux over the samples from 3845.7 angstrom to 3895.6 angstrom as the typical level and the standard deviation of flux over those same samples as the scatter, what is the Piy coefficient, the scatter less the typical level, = -23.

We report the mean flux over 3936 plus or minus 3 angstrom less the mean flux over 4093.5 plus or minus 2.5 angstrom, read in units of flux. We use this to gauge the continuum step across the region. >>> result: -20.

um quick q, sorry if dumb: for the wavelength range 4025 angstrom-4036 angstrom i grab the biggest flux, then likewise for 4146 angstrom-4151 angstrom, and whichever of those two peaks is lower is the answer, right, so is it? 29.1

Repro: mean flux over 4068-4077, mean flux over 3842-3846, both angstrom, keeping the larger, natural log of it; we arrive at 3.31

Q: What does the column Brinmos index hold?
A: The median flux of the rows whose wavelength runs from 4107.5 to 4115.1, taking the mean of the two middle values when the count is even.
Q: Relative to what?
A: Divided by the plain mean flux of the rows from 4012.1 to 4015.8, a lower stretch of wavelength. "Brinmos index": 1.04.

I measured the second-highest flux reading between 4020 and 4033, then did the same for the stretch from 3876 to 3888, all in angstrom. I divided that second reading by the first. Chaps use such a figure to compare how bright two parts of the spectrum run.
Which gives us 0.933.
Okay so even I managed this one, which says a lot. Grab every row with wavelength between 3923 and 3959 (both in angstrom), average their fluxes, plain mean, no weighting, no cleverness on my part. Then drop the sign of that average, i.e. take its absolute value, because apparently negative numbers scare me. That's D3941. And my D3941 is 20.1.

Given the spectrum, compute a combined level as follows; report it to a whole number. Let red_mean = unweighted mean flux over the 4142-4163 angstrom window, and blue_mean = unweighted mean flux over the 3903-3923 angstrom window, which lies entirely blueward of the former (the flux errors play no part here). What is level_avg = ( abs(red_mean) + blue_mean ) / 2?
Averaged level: 27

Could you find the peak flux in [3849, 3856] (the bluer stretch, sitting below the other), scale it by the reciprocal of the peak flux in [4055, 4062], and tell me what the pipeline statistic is 1.00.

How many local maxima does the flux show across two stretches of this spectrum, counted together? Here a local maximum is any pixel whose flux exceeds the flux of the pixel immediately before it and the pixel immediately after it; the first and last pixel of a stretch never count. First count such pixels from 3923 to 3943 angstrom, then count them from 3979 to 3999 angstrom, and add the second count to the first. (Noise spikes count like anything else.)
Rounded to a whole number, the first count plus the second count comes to 1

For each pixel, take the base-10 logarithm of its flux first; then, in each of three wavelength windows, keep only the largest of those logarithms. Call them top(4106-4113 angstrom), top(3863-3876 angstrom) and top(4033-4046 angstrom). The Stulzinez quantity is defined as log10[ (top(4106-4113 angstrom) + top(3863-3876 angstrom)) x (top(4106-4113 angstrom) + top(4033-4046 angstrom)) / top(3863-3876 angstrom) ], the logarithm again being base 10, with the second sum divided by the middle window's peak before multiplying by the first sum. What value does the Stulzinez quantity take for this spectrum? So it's 0.767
